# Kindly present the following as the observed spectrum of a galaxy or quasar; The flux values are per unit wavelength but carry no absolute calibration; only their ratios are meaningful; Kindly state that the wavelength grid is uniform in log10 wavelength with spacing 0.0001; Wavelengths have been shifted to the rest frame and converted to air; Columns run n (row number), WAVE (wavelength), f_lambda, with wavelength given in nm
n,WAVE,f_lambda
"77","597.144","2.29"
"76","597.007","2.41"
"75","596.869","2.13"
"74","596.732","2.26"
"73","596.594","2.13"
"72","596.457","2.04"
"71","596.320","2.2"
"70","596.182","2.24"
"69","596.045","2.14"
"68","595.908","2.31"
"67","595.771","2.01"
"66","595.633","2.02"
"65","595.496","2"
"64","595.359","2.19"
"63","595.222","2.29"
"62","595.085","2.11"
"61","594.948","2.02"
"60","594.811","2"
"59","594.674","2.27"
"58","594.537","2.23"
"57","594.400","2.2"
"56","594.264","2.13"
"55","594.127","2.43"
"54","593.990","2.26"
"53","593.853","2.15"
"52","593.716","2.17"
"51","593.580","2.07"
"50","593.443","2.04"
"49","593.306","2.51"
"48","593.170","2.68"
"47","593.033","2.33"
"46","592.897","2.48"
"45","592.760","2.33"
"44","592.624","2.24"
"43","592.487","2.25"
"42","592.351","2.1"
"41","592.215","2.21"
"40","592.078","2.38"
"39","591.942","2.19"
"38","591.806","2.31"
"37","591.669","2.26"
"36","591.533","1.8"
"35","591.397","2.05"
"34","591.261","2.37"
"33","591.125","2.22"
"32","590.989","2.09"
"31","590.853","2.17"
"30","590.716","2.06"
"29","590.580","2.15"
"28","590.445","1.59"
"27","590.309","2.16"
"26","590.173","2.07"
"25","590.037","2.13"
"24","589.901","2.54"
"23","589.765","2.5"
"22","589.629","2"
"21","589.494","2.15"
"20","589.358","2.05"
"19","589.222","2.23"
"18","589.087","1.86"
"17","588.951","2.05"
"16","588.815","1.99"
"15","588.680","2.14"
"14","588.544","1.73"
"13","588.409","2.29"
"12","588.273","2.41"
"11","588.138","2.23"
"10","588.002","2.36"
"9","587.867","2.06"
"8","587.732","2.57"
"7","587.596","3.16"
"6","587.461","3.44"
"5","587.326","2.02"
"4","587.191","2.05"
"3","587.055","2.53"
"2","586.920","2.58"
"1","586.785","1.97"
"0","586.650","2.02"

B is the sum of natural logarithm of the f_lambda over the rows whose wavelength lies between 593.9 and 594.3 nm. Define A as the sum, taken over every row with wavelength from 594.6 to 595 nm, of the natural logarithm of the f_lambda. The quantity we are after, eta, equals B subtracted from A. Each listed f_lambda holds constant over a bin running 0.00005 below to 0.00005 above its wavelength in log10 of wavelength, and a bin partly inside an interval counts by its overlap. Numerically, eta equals -0.24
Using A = 2.22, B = 2.46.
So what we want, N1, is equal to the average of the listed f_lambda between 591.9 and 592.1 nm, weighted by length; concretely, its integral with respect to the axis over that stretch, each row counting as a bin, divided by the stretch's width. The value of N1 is 2.28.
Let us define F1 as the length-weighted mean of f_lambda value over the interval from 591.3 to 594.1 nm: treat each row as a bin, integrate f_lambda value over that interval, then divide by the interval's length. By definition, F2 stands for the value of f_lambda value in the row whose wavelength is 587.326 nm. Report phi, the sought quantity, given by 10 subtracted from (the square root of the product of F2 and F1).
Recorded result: -7.87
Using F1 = 2.24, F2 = 2.02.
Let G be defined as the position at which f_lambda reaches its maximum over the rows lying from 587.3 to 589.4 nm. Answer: 587.461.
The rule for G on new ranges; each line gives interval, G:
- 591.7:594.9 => 593.170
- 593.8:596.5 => 594.127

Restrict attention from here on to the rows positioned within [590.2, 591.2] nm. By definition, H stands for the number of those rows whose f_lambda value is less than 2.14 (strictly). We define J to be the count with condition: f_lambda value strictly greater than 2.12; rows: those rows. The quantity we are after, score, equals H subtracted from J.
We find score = 1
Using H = 3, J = 4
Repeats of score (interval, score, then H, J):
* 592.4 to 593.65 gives 5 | 2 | 7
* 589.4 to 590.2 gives 1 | 3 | 4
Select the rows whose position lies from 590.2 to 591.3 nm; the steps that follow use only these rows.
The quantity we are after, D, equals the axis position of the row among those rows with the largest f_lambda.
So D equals 591.261 nm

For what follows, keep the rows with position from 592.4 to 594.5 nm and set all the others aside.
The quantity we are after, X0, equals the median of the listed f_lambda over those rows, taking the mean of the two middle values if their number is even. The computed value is 2.25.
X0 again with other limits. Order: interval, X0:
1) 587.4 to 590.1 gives 2.19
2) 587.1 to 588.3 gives 2.36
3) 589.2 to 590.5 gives 2.14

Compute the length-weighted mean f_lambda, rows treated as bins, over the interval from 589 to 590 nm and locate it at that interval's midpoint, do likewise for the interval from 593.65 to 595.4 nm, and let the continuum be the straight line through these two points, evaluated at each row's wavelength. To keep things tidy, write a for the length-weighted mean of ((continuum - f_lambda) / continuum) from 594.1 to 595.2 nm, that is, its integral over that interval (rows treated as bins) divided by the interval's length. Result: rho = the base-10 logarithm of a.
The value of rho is -2.06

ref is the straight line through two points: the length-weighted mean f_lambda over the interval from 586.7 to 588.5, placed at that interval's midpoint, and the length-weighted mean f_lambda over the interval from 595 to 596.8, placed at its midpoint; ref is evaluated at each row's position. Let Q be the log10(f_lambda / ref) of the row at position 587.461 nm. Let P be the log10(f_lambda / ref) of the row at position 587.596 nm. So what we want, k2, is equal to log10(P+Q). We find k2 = -0.6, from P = 0.12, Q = 0.151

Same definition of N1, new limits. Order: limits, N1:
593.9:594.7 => 2.25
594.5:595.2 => 2.13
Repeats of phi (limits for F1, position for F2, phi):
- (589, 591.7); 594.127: -7.73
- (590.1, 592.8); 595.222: -7.78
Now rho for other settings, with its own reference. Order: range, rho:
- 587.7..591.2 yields -1.71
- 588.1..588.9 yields -1.57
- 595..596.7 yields -1.66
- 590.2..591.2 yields -1.26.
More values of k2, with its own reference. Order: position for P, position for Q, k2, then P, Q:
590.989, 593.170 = -1.5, -0.04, 0.078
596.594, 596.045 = -3.2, 0.00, -0.001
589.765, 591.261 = -1.4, 0.03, 0.013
